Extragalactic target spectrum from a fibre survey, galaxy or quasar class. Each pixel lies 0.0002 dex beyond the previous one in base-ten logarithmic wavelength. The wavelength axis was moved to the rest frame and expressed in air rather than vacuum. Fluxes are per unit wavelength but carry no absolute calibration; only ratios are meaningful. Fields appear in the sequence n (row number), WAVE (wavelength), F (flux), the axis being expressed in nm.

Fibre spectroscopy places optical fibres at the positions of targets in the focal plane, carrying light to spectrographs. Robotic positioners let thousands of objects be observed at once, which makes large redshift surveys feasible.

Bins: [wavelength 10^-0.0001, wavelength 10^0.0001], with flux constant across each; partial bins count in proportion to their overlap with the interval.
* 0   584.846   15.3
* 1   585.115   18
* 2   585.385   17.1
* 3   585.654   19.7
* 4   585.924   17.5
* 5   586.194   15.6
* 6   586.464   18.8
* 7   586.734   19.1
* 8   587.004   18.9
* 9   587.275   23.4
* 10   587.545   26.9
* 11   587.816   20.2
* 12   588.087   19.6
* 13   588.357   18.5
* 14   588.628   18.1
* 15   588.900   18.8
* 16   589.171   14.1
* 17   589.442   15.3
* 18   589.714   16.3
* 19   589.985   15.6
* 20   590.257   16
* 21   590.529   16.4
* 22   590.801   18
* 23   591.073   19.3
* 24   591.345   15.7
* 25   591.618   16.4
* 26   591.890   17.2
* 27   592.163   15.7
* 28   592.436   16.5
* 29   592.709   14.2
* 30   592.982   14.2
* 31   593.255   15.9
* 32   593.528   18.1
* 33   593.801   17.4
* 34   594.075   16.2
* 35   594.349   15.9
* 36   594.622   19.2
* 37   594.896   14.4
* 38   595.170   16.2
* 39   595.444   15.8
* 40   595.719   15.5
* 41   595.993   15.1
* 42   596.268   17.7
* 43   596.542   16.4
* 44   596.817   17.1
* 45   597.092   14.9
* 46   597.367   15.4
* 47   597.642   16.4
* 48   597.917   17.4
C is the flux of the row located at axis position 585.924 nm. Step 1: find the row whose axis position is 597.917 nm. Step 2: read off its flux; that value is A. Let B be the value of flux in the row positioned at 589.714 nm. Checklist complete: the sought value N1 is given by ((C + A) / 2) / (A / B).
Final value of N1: 16.3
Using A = 17.4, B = 16.3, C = 17.5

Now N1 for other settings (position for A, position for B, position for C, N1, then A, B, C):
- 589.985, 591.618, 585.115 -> 17.7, 15.6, 16.4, 18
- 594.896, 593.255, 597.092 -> 16.2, 14.4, 15.9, 14.9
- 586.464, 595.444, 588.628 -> 15.5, 18.8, 15.8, 18.1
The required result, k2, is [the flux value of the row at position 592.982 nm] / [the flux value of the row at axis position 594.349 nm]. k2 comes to 0.89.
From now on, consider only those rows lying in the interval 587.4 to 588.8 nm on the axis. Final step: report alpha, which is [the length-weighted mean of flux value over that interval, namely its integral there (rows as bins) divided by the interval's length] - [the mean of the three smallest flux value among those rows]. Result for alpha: 1.9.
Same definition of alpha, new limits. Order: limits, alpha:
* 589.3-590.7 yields 0.3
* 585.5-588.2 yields 2.7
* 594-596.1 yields 1.0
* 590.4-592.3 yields 1.0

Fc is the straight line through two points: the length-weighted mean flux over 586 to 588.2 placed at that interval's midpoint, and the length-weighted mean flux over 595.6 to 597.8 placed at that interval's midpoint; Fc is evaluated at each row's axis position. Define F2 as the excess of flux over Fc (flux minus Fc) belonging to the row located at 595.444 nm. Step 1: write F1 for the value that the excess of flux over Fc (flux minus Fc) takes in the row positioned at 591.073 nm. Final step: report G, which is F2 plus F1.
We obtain 0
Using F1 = 0.8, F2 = -0.83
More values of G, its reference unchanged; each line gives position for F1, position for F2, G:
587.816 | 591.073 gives 1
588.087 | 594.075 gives -1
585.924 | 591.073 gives -2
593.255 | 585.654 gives -3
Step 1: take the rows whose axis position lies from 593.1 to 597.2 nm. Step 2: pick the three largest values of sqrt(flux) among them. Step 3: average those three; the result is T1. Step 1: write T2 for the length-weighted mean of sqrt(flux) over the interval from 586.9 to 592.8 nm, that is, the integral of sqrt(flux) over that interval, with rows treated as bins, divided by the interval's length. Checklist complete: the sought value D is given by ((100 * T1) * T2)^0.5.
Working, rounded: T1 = 4.28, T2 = 4.20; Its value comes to 42.4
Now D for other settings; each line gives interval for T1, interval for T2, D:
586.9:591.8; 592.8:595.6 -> 44.2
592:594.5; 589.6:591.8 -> 41.3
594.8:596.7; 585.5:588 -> 42.7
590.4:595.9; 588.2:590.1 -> 42.1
